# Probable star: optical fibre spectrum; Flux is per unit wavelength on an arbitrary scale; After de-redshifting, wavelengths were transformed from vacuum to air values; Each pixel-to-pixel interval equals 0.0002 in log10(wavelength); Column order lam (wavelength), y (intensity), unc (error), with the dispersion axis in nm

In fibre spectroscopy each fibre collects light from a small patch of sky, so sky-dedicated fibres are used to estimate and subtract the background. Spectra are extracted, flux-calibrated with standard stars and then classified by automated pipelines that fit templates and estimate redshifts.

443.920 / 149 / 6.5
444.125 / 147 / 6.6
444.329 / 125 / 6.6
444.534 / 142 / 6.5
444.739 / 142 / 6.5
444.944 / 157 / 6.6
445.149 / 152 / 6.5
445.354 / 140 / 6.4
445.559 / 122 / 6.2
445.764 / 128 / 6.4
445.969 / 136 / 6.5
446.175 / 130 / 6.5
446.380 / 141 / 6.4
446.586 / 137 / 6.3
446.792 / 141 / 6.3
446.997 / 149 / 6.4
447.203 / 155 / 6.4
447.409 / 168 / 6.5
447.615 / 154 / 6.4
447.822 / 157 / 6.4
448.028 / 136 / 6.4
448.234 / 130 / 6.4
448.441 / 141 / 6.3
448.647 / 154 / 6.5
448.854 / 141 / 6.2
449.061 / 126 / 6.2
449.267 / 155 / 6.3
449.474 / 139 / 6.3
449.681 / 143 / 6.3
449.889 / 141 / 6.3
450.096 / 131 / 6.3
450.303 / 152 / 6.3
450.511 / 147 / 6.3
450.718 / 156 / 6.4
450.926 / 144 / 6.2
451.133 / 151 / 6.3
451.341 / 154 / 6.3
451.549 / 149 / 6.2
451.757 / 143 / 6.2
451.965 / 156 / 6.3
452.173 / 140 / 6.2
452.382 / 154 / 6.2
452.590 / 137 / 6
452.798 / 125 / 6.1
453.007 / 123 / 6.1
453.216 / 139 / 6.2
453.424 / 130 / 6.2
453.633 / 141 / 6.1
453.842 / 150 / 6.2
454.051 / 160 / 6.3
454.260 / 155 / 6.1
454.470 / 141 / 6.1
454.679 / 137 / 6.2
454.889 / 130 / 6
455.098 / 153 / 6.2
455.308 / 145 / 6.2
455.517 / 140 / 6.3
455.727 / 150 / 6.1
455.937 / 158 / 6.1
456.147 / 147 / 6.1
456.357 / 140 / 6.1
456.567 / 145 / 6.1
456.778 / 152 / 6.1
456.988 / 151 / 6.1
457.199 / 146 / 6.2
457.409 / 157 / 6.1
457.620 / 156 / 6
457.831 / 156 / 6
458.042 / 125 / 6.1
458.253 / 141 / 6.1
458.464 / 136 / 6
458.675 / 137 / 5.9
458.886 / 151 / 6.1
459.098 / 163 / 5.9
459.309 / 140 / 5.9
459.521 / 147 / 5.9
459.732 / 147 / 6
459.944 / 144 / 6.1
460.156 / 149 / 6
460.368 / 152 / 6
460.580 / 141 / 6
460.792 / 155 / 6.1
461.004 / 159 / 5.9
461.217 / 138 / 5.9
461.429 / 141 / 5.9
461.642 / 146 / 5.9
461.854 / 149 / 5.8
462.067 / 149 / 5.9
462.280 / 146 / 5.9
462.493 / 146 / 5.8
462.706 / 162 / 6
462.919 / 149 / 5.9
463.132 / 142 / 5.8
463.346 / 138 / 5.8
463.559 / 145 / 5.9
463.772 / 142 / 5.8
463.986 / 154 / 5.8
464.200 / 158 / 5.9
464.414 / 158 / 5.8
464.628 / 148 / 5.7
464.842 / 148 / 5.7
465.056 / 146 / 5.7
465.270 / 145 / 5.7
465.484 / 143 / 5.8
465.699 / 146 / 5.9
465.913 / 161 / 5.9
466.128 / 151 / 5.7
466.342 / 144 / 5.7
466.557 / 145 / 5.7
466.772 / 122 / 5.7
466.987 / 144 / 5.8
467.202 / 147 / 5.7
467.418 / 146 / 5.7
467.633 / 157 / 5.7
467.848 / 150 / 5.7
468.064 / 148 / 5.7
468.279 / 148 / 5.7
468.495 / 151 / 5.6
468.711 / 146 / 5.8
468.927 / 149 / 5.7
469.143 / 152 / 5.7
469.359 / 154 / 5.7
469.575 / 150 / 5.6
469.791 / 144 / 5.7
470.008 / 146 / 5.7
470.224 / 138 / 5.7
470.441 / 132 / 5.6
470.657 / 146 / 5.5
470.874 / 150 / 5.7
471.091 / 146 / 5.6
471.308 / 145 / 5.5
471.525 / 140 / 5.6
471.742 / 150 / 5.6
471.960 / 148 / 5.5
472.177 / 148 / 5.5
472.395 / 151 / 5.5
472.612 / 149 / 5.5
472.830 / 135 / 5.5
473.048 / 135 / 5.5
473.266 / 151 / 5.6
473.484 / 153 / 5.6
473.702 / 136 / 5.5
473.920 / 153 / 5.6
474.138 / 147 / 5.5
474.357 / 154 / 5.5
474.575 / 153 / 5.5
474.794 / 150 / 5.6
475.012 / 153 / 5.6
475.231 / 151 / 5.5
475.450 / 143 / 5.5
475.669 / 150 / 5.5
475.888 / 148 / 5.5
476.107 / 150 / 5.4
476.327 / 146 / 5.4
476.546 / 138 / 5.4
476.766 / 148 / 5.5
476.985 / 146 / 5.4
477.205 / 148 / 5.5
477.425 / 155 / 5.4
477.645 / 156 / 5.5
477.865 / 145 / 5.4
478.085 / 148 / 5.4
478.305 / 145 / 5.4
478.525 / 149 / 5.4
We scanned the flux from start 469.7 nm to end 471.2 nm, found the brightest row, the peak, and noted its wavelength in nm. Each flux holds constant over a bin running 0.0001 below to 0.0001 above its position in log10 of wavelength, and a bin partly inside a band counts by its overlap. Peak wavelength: 470.874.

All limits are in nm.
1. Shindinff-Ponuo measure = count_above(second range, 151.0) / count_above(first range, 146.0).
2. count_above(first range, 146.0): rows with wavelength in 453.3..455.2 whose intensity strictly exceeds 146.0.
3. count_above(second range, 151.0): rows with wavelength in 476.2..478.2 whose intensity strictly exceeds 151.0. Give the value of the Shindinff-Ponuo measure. 0.50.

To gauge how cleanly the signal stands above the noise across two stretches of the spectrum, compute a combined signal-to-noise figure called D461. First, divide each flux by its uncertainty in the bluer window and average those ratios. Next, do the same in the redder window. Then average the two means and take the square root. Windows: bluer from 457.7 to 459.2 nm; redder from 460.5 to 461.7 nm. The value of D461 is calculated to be 4.93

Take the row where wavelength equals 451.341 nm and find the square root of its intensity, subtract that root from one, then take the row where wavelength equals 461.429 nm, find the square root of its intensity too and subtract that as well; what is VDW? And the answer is -23.28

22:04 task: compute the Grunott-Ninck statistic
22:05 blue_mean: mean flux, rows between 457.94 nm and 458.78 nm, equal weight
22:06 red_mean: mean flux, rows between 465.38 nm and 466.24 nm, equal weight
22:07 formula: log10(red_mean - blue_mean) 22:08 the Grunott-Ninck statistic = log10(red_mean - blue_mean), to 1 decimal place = 1.2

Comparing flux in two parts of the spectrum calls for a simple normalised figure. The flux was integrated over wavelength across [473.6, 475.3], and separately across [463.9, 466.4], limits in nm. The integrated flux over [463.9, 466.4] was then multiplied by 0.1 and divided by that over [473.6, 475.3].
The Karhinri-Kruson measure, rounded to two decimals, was 0.15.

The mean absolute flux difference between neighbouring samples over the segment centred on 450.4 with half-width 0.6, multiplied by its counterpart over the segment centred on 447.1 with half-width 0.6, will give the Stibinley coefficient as 103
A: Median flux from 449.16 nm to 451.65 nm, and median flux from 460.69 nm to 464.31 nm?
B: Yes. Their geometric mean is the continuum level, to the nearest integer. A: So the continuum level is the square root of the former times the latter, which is 147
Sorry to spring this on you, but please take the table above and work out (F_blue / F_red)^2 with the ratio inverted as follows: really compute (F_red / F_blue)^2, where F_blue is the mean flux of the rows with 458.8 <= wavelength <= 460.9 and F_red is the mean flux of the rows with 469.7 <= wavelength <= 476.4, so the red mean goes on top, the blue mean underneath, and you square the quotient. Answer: 0.97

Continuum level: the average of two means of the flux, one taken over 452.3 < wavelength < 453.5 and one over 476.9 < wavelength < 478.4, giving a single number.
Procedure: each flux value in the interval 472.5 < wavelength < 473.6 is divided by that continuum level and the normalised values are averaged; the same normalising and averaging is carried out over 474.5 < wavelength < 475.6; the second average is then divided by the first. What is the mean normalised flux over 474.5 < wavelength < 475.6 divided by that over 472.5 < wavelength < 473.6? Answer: 1.04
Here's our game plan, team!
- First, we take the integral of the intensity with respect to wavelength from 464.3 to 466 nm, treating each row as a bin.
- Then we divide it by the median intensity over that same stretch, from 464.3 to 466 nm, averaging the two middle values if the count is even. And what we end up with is 1.7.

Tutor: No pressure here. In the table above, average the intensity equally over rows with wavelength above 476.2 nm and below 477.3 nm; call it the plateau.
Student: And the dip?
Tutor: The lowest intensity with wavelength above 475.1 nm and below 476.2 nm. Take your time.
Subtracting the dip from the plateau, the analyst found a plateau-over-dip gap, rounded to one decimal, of 2.2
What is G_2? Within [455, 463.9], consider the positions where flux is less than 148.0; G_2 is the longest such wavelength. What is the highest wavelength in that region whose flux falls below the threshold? 463.772 nm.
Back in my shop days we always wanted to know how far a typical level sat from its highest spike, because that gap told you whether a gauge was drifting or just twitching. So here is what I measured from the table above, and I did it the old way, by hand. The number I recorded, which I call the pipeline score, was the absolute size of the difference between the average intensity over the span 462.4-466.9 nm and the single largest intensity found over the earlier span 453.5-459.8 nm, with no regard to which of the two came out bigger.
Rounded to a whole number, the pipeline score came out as 16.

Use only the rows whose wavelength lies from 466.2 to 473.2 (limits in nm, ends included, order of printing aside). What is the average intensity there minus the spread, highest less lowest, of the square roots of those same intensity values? 144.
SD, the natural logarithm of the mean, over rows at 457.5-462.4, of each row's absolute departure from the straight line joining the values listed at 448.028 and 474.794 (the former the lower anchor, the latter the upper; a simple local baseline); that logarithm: 2.0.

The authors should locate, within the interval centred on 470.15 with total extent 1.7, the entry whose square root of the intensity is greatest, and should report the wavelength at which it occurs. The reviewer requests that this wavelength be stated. 469.359 nm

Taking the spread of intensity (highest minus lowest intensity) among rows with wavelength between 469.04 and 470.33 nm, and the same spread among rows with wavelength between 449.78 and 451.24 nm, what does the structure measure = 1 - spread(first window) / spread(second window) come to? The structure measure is 0.36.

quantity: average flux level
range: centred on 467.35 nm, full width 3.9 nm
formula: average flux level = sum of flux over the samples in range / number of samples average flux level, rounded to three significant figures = 147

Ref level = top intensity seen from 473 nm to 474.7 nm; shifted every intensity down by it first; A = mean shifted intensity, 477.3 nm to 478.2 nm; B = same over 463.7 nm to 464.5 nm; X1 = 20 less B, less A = 24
